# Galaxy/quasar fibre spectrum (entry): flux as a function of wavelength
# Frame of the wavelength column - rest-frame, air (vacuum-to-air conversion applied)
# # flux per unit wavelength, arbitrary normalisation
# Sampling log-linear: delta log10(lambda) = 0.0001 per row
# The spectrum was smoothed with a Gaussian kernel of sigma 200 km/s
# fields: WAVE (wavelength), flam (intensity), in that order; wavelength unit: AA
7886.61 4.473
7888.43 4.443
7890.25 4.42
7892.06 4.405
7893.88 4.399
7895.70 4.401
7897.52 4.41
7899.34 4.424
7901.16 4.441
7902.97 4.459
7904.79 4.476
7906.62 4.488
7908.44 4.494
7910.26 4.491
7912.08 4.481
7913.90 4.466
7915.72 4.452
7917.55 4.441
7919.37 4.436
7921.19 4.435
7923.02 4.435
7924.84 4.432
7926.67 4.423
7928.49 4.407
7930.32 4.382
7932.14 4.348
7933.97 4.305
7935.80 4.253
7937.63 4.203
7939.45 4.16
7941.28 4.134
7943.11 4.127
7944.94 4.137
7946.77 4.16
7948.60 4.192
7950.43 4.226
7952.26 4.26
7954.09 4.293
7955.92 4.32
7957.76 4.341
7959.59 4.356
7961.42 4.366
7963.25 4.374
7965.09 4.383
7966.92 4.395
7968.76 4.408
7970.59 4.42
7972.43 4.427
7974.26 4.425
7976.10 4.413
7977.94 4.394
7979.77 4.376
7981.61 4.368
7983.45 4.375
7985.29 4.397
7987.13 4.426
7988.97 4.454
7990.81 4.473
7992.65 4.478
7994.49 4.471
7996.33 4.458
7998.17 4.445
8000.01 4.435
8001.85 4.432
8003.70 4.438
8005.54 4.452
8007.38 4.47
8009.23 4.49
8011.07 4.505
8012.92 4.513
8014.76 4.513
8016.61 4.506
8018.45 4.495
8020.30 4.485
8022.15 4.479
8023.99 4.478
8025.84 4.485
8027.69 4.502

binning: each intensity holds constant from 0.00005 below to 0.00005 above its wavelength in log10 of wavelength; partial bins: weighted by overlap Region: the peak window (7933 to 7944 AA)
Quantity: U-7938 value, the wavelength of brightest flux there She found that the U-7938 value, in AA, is 7933.97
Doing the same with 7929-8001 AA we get 7992.65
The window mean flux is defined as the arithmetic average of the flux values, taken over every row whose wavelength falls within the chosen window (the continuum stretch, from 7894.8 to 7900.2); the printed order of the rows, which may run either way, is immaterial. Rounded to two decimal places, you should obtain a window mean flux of 4.41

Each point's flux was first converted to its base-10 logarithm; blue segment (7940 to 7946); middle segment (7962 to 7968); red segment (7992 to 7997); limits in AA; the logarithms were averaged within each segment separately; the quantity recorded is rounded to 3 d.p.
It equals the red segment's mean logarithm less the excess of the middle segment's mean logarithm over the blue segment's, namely 0.625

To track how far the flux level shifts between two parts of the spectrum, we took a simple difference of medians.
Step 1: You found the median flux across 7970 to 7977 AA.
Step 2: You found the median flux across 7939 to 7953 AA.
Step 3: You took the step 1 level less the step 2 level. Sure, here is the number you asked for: 0.26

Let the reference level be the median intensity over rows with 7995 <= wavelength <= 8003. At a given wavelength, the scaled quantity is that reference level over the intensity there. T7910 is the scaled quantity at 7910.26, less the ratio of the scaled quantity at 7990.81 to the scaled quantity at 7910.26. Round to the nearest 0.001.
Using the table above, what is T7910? -0.015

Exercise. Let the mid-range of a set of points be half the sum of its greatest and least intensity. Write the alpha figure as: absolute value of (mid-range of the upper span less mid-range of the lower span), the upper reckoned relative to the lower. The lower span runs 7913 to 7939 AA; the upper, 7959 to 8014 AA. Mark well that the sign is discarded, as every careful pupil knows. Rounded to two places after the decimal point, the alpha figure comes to 0.10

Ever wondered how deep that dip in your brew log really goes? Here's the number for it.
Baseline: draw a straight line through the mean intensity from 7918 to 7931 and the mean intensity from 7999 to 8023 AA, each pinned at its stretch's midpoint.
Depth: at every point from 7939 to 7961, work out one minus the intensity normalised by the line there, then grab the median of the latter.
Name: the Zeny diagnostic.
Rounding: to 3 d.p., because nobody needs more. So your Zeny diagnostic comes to 0.052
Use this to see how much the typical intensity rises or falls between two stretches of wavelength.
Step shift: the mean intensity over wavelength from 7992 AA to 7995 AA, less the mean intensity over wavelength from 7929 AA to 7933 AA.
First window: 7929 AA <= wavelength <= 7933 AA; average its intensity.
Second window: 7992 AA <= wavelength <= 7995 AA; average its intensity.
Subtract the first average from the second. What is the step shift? 0.1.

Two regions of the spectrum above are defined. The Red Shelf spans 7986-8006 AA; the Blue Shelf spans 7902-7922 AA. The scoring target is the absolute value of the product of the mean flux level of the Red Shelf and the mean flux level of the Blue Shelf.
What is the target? 19.9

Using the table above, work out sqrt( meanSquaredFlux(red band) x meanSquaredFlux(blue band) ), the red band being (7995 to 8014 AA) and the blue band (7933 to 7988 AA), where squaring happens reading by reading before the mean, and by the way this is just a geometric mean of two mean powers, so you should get 19.3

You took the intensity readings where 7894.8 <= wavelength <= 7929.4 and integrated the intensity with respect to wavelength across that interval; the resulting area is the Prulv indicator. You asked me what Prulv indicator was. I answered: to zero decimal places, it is 154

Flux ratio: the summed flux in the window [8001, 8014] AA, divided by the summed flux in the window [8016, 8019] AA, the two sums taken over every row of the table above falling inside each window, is 3.5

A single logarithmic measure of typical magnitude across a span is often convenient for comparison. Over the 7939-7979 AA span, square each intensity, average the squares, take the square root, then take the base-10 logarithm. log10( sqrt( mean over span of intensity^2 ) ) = 0.634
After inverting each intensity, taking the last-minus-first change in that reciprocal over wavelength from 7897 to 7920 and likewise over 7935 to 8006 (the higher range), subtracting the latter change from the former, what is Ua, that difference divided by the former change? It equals -6.9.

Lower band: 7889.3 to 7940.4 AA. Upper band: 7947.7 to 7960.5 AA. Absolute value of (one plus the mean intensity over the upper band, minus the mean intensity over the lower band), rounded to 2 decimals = 0.88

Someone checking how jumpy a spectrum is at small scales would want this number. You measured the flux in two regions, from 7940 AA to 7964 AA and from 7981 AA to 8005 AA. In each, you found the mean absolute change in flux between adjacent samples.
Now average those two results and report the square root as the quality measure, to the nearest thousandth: 0.132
